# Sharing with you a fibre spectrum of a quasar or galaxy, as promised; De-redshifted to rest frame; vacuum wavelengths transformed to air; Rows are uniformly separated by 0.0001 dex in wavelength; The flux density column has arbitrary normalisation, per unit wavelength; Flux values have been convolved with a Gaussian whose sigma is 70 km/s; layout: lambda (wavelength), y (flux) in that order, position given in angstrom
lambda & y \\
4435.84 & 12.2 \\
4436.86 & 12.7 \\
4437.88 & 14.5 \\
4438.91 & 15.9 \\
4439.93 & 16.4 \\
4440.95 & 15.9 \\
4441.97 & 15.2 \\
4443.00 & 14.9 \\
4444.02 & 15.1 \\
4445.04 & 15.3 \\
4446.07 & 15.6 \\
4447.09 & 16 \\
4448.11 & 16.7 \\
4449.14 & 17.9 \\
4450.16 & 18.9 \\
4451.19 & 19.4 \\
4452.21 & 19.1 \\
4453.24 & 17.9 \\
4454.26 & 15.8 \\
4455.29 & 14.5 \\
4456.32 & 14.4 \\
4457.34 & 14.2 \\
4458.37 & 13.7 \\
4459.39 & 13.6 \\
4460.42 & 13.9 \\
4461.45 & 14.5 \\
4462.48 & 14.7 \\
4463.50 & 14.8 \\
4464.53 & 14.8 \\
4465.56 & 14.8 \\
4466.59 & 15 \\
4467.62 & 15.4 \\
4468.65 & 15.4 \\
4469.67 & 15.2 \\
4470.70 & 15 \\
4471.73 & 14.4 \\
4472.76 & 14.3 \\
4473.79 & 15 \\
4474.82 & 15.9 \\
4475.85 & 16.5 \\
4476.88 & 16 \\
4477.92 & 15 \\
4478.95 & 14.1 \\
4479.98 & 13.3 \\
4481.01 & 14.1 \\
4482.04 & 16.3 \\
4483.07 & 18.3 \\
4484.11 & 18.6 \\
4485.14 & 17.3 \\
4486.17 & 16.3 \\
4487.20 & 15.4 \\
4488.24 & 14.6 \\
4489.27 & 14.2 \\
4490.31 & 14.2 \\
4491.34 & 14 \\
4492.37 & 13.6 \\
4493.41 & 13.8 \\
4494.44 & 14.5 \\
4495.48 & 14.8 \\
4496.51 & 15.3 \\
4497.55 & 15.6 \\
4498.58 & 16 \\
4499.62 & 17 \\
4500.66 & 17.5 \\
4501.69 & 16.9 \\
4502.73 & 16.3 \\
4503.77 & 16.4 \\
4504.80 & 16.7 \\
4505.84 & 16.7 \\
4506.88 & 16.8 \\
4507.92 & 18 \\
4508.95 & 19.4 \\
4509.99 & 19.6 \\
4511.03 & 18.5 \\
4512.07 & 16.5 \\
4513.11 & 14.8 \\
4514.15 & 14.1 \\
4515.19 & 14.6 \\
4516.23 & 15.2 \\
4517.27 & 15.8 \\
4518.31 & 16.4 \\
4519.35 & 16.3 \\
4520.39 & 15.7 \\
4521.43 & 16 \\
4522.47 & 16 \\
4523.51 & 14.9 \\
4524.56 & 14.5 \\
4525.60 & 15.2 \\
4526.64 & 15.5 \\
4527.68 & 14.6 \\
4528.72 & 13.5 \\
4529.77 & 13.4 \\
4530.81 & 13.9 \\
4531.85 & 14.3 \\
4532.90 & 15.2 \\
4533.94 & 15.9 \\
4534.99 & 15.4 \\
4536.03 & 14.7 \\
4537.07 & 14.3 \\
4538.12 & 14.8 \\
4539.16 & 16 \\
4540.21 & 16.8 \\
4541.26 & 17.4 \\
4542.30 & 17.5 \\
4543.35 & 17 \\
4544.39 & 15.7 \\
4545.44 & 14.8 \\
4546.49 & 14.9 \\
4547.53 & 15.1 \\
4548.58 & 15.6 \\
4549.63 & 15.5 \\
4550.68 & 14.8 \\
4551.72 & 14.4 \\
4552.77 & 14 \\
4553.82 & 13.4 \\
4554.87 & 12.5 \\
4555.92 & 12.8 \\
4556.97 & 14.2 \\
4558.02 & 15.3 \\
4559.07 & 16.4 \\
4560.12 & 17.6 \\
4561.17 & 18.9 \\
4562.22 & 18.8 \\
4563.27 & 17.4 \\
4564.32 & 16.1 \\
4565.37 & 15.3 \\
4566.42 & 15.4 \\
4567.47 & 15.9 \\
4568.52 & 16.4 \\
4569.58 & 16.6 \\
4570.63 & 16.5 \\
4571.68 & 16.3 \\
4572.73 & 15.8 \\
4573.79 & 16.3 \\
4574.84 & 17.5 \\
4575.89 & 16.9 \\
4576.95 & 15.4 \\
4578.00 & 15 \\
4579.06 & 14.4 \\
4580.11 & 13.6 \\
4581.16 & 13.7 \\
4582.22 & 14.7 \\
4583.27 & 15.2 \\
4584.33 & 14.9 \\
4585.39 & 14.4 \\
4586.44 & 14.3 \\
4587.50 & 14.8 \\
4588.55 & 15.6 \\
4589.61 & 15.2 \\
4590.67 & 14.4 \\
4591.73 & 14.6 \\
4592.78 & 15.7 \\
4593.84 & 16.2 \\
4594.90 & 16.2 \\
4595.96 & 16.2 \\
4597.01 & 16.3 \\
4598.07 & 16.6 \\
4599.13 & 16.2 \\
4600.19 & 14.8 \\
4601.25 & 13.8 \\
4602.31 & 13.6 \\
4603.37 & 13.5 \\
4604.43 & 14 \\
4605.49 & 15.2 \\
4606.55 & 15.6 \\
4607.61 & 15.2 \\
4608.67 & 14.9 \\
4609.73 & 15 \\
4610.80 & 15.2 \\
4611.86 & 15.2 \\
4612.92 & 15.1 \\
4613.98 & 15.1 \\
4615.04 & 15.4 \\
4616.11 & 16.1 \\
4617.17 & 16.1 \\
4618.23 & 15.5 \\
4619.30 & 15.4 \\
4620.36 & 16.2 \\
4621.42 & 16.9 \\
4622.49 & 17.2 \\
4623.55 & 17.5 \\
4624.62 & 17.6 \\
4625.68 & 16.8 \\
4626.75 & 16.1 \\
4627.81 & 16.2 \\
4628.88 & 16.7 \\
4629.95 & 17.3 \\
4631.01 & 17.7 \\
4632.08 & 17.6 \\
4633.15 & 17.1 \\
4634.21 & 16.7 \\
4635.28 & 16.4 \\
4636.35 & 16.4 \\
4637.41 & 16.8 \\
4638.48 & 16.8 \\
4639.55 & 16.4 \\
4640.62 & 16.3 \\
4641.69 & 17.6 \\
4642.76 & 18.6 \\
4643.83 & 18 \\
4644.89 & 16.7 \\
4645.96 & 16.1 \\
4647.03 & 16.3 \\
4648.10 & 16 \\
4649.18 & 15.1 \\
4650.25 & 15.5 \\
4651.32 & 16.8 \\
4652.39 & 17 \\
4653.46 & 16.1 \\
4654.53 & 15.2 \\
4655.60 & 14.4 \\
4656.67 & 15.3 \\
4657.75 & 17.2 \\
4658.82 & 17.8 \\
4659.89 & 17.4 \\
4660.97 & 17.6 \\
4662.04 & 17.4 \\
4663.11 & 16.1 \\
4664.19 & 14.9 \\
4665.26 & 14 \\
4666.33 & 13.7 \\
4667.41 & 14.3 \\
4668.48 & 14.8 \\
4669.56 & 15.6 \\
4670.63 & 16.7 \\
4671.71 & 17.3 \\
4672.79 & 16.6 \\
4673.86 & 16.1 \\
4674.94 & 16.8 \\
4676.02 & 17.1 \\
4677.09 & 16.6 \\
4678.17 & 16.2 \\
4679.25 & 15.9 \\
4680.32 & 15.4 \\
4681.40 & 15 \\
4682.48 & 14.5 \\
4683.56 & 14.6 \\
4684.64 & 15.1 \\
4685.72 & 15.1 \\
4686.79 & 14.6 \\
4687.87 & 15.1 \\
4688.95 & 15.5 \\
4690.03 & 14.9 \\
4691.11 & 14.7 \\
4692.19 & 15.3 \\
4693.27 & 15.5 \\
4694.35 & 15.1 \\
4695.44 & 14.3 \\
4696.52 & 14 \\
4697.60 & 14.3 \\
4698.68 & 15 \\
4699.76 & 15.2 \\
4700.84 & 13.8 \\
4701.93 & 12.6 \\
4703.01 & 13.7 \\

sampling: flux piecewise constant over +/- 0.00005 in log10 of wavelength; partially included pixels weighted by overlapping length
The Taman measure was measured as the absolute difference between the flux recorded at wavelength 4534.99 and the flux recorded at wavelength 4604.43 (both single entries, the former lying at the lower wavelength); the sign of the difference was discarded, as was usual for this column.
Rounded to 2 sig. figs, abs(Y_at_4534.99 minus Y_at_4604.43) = 1.4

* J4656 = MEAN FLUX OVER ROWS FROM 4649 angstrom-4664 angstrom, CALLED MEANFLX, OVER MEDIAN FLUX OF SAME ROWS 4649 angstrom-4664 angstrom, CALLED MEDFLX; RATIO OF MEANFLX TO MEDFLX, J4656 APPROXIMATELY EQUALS 0.994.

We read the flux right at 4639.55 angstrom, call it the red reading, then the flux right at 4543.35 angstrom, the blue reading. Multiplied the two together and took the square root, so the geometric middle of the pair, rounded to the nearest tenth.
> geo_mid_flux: 16.7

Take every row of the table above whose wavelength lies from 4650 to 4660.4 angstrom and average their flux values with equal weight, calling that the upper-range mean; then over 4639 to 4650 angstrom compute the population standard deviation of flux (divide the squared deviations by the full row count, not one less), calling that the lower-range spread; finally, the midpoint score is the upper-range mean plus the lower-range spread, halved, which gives 8.6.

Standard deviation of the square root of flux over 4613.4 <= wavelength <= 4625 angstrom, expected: 0.11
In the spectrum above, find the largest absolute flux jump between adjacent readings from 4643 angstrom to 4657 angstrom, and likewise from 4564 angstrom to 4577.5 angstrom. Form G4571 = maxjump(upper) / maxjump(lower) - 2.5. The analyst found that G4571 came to -1.63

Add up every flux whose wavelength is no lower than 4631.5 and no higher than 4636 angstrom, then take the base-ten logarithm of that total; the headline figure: 1.83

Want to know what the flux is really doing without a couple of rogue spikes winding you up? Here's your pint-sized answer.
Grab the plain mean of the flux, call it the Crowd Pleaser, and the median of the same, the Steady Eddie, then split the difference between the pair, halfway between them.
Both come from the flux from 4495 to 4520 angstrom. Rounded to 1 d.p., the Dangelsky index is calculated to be 16.4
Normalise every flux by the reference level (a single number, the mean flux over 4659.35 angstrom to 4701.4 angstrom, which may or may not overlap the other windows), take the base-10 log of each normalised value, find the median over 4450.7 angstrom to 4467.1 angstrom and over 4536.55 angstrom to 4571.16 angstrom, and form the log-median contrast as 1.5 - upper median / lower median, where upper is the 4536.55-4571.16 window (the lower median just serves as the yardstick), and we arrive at 1.7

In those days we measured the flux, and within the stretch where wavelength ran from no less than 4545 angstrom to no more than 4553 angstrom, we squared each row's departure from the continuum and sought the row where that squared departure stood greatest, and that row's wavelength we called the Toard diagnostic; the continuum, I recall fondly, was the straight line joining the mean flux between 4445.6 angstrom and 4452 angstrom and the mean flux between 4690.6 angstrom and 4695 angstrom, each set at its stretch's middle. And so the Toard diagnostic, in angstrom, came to 4552.77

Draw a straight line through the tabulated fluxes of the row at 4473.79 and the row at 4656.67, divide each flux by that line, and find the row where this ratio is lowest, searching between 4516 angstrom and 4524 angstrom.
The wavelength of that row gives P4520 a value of 4523.51 angstrom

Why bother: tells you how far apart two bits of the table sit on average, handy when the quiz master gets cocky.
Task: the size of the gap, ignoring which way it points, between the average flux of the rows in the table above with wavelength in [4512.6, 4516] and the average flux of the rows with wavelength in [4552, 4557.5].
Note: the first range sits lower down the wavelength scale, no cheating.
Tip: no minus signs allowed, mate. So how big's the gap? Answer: 1.1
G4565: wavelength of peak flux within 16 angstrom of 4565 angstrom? 4561.17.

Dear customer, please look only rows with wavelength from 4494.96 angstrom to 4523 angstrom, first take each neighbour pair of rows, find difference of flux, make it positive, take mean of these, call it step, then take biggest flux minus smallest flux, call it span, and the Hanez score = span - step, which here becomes 4.9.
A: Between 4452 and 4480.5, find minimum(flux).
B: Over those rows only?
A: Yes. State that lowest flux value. 13.3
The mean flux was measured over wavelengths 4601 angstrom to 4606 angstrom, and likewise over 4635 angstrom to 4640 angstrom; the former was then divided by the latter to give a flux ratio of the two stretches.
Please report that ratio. 0.85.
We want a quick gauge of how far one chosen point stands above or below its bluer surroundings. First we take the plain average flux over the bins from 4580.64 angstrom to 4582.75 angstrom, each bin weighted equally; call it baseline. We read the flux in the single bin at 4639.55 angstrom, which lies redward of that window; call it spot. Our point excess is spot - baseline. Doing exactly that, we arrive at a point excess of 2.2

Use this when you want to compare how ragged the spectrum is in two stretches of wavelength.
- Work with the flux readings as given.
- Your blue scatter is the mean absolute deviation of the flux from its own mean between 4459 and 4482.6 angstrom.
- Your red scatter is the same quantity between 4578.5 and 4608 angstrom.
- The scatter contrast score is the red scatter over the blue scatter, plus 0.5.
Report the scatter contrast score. 1.8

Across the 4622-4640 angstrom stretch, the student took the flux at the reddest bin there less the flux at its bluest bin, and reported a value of -0.8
